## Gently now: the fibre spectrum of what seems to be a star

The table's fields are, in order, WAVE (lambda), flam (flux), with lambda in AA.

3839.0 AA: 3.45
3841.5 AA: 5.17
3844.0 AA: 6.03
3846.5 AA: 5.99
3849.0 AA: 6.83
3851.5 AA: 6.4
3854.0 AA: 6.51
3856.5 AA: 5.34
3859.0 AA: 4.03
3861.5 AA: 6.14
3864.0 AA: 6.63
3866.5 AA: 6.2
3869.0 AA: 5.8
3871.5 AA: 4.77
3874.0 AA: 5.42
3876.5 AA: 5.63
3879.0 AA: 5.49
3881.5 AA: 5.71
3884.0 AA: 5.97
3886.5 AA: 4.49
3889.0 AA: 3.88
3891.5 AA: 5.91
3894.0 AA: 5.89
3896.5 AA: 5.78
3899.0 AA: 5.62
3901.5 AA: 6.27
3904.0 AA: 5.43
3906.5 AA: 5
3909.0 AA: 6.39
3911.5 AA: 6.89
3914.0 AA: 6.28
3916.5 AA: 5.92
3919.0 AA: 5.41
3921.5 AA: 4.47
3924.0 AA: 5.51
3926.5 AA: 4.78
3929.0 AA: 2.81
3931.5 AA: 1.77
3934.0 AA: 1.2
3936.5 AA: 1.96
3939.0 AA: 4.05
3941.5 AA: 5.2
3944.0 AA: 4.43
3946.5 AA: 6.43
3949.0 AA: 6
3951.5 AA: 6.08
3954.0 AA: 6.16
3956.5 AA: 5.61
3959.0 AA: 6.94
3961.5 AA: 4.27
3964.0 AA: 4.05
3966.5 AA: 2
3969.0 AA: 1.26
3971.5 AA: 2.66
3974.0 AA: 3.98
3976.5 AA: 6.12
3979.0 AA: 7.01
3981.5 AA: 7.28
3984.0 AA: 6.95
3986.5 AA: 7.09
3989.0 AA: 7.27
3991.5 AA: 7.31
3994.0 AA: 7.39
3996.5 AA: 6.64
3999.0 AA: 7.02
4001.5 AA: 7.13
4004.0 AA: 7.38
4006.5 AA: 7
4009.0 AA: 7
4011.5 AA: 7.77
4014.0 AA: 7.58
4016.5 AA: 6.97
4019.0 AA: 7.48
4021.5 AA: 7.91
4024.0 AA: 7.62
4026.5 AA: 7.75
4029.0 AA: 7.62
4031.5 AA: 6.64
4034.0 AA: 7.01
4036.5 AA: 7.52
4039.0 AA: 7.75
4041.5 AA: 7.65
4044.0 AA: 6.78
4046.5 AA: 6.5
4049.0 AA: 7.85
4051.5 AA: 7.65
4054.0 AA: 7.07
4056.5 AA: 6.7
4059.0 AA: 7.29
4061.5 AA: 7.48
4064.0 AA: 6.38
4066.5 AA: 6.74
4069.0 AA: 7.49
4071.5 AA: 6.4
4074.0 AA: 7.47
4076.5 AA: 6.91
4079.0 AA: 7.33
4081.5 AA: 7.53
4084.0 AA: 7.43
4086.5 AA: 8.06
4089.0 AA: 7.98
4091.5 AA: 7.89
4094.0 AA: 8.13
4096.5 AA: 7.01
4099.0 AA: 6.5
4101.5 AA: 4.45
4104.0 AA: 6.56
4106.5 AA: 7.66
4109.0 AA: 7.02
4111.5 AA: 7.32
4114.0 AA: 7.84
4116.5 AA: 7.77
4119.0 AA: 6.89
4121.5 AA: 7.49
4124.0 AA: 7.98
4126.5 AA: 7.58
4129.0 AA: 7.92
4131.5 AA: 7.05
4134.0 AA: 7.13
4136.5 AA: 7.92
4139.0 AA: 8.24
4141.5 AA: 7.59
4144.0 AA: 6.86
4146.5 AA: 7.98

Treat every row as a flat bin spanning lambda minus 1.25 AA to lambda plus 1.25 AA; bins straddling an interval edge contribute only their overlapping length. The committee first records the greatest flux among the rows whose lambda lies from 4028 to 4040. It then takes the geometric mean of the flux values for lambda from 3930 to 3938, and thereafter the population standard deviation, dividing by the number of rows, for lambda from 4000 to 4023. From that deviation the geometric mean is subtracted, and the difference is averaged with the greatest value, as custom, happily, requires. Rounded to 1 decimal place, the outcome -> 3.2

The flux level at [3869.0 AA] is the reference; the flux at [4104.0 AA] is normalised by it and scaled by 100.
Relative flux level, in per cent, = 113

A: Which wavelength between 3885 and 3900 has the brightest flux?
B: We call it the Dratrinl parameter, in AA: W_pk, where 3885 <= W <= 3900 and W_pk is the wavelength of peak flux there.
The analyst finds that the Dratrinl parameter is 3891.5 AA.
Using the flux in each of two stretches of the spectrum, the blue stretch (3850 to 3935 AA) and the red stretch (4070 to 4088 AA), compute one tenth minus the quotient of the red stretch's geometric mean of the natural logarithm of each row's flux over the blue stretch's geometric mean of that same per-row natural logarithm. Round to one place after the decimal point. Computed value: -1.2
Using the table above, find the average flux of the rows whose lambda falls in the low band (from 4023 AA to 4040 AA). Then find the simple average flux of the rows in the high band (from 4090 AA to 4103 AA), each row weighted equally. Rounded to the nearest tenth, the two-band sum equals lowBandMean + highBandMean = 14.2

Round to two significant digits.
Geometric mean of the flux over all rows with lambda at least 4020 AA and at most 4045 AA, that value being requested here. 7.4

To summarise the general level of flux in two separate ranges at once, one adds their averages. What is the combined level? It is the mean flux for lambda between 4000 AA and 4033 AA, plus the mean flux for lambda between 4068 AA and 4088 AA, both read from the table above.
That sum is 14.7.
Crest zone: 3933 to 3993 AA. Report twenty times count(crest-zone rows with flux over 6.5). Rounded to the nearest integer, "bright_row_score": 140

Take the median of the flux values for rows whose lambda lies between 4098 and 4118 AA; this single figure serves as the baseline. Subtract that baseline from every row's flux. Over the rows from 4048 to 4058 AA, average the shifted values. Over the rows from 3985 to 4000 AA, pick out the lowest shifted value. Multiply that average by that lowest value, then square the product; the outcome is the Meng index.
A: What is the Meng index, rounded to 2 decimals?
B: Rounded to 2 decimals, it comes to 0.01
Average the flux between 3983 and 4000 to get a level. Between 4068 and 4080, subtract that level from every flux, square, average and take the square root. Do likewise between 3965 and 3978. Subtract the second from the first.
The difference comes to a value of -3.8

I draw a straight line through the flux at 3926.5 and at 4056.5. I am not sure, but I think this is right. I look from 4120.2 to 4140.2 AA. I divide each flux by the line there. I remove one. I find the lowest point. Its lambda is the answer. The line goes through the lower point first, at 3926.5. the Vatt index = 4131.5 AA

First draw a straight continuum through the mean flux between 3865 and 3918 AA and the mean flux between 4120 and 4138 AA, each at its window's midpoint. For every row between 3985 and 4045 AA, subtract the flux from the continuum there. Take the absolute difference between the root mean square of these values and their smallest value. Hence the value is 1.94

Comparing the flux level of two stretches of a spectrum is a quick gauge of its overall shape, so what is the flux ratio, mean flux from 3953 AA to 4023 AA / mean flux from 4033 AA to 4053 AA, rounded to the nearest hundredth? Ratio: 0.84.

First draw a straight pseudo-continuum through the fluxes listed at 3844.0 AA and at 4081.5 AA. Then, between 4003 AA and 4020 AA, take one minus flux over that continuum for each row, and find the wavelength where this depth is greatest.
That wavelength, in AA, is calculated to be 4016.5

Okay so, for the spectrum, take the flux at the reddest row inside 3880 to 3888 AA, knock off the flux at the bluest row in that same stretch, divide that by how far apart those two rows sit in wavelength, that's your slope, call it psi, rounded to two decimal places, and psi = -0.24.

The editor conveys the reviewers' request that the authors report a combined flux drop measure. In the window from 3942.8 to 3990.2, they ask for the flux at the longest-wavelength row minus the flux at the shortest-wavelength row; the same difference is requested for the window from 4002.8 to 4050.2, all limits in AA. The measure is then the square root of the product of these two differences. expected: 1.2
